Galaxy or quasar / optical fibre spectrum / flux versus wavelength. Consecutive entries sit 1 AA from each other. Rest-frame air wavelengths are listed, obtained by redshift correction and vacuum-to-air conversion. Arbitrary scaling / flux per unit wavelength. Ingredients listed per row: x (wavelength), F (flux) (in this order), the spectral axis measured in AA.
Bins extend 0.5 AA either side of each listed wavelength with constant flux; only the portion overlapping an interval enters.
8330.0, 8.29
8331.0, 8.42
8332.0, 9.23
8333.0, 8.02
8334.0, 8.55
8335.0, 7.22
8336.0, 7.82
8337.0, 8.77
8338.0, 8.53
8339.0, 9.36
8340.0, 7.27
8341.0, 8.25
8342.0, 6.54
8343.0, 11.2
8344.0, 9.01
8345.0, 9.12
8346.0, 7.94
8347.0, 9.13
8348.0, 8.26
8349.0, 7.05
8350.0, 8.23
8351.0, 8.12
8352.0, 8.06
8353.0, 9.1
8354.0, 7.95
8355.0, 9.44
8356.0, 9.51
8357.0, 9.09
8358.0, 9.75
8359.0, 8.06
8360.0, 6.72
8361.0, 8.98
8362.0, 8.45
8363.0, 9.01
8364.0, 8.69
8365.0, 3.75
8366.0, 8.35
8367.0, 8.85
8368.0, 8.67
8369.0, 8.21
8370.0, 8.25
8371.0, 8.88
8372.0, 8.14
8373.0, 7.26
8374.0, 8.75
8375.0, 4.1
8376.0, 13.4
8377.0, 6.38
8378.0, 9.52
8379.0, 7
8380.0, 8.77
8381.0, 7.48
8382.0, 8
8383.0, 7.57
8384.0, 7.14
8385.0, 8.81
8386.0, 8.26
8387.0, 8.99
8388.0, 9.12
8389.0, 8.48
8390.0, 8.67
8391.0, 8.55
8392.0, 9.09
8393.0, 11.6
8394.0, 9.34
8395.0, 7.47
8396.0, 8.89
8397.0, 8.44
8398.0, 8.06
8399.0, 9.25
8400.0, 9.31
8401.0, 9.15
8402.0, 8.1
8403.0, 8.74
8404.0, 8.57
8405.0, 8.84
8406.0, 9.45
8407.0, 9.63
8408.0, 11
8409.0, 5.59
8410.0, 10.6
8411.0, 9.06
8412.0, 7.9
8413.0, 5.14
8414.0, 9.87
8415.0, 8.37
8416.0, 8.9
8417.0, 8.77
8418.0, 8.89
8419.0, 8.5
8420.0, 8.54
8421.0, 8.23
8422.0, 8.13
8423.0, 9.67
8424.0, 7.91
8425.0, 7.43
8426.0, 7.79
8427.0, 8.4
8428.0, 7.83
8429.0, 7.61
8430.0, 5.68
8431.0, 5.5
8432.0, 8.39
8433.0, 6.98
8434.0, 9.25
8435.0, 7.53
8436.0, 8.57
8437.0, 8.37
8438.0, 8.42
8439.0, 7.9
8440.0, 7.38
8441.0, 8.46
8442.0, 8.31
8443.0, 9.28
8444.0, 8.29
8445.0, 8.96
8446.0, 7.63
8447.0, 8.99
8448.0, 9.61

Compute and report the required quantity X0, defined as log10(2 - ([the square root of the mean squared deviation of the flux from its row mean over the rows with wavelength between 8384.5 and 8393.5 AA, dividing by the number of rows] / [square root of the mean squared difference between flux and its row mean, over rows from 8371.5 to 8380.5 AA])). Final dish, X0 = 0.21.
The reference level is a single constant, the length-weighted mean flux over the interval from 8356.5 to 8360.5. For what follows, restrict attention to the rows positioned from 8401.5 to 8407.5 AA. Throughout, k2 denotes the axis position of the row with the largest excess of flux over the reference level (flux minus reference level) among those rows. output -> 8407.0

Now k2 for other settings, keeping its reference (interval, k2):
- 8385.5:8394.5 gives 8393.0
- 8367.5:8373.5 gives 8371.0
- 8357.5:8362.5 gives 8358.0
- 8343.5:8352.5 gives 8347.0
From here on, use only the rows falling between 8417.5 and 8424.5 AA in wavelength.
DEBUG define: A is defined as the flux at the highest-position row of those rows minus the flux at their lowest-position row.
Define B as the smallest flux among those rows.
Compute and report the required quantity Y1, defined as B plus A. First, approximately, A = -1.0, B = 7.91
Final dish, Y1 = 6.9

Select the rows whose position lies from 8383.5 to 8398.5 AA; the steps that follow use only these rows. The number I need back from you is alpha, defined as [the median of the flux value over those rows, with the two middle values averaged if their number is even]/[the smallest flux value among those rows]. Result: 1.2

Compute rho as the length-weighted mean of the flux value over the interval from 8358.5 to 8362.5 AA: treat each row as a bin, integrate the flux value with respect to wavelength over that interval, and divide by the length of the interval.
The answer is 8.1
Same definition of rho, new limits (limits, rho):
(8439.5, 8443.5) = 8.4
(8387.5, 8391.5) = 8.7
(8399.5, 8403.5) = 8.8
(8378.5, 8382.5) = 7.8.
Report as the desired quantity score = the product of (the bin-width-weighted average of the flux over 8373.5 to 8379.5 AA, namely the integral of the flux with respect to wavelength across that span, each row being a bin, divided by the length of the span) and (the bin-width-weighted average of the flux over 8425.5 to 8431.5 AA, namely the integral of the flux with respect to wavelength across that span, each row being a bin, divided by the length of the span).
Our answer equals 58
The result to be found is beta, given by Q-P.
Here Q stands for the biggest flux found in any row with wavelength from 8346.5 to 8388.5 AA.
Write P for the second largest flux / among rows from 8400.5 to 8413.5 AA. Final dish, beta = 2.8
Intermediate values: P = 10.6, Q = 13.4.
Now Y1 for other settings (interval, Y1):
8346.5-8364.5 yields 6.3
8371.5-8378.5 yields 5.5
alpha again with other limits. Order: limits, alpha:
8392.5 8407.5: 1.2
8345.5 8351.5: 1.2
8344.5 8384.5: 2.2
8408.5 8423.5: 1.7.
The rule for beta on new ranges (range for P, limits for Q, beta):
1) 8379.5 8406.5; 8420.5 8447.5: 0.2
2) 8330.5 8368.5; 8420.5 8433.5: -0.1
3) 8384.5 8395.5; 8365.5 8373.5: -0.5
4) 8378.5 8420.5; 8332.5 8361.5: 0.2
